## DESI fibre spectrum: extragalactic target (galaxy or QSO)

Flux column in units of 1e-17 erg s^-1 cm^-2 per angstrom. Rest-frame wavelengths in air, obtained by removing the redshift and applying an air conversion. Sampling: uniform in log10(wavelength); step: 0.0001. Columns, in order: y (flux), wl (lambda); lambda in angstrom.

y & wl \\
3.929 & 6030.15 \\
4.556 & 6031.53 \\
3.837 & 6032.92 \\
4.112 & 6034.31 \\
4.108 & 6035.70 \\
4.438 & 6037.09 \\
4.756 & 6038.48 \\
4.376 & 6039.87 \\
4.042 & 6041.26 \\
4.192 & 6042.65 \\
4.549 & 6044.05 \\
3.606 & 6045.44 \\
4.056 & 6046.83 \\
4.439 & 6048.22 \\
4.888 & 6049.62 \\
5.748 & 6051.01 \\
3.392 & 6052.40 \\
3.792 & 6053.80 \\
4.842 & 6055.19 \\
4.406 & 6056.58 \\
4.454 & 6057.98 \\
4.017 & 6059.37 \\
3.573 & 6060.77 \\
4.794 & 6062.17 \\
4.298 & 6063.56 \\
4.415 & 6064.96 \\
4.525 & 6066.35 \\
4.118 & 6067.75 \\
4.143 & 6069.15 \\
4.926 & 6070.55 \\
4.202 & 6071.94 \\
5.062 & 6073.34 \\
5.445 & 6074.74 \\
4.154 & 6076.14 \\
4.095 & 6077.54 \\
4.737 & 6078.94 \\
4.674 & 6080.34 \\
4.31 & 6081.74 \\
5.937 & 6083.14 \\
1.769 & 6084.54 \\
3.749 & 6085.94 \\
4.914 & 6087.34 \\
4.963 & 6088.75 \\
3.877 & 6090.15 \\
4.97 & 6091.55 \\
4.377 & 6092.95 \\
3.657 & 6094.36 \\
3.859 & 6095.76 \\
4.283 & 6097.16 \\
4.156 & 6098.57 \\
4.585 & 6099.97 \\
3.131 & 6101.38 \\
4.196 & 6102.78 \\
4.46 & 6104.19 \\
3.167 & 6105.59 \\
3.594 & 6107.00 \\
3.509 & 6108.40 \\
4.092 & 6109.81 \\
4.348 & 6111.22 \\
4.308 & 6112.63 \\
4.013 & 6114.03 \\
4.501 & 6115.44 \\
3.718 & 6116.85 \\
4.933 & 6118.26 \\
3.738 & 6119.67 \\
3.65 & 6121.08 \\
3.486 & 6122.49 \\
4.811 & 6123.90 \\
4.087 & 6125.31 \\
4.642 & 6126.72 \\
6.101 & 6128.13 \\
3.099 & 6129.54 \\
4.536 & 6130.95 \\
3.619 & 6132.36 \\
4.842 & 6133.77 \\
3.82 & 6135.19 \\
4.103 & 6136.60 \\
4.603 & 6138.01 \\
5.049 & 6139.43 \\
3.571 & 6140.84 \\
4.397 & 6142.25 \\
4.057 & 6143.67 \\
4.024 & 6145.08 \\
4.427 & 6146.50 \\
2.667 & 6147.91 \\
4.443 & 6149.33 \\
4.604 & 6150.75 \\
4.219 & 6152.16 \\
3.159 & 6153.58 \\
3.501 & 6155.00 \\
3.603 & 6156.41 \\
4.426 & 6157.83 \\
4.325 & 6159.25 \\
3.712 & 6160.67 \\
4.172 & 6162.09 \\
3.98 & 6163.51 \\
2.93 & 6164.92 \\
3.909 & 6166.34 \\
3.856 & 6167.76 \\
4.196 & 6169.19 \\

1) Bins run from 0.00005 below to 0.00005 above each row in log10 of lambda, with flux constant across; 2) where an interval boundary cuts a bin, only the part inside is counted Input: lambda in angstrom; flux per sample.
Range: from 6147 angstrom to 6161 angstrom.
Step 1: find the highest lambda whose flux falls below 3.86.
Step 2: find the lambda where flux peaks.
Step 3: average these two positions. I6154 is 6155.7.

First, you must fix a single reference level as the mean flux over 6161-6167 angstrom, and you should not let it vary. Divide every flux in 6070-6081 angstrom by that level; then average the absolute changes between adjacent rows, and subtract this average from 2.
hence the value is 1.847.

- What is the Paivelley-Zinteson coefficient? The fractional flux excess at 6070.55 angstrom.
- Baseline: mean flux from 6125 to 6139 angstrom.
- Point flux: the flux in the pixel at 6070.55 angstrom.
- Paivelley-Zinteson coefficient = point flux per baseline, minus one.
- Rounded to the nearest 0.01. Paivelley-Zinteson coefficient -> 0.13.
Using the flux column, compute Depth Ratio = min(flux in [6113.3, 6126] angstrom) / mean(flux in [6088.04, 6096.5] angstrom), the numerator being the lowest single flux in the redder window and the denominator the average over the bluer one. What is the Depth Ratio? 0.81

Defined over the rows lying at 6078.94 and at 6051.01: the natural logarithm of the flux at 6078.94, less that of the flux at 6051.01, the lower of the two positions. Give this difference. -0.19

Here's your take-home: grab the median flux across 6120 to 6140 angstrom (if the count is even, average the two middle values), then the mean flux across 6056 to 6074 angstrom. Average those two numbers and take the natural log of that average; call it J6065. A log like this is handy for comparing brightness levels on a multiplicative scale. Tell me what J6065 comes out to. 1.47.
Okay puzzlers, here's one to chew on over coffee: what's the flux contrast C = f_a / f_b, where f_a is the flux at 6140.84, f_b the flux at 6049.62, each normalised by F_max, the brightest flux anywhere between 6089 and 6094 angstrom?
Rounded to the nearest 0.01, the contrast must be 0.73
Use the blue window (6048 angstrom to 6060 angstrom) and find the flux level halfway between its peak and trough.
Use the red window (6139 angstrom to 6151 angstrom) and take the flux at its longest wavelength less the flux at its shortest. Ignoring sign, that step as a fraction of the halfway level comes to 0.10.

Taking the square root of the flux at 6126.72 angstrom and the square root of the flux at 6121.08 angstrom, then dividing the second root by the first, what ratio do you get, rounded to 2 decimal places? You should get 0.89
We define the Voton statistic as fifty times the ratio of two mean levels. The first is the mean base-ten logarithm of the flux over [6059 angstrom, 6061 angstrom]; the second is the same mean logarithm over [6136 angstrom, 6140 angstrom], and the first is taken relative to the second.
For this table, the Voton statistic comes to 44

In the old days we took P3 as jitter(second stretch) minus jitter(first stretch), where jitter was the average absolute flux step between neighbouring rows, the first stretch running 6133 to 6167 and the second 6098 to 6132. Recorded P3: 0.15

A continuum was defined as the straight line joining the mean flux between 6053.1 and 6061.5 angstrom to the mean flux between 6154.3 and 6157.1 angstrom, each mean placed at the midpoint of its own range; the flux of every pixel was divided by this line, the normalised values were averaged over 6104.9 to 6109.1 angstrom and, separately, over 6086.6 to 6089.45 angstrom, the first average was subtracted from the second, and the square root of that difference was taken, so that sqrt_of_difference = 0.59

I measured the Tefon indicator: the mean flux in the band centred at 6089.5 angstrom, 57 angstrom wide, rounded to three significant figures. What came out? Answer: 4.25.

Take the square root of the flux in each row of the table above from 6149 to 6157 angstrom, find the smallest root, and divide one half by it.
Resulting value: 0.281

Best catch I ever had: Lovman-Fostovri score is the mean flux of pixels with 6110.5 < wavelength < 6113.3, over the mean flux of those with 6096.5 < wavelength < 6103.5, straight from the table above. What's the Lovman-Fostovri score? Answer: 1.06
